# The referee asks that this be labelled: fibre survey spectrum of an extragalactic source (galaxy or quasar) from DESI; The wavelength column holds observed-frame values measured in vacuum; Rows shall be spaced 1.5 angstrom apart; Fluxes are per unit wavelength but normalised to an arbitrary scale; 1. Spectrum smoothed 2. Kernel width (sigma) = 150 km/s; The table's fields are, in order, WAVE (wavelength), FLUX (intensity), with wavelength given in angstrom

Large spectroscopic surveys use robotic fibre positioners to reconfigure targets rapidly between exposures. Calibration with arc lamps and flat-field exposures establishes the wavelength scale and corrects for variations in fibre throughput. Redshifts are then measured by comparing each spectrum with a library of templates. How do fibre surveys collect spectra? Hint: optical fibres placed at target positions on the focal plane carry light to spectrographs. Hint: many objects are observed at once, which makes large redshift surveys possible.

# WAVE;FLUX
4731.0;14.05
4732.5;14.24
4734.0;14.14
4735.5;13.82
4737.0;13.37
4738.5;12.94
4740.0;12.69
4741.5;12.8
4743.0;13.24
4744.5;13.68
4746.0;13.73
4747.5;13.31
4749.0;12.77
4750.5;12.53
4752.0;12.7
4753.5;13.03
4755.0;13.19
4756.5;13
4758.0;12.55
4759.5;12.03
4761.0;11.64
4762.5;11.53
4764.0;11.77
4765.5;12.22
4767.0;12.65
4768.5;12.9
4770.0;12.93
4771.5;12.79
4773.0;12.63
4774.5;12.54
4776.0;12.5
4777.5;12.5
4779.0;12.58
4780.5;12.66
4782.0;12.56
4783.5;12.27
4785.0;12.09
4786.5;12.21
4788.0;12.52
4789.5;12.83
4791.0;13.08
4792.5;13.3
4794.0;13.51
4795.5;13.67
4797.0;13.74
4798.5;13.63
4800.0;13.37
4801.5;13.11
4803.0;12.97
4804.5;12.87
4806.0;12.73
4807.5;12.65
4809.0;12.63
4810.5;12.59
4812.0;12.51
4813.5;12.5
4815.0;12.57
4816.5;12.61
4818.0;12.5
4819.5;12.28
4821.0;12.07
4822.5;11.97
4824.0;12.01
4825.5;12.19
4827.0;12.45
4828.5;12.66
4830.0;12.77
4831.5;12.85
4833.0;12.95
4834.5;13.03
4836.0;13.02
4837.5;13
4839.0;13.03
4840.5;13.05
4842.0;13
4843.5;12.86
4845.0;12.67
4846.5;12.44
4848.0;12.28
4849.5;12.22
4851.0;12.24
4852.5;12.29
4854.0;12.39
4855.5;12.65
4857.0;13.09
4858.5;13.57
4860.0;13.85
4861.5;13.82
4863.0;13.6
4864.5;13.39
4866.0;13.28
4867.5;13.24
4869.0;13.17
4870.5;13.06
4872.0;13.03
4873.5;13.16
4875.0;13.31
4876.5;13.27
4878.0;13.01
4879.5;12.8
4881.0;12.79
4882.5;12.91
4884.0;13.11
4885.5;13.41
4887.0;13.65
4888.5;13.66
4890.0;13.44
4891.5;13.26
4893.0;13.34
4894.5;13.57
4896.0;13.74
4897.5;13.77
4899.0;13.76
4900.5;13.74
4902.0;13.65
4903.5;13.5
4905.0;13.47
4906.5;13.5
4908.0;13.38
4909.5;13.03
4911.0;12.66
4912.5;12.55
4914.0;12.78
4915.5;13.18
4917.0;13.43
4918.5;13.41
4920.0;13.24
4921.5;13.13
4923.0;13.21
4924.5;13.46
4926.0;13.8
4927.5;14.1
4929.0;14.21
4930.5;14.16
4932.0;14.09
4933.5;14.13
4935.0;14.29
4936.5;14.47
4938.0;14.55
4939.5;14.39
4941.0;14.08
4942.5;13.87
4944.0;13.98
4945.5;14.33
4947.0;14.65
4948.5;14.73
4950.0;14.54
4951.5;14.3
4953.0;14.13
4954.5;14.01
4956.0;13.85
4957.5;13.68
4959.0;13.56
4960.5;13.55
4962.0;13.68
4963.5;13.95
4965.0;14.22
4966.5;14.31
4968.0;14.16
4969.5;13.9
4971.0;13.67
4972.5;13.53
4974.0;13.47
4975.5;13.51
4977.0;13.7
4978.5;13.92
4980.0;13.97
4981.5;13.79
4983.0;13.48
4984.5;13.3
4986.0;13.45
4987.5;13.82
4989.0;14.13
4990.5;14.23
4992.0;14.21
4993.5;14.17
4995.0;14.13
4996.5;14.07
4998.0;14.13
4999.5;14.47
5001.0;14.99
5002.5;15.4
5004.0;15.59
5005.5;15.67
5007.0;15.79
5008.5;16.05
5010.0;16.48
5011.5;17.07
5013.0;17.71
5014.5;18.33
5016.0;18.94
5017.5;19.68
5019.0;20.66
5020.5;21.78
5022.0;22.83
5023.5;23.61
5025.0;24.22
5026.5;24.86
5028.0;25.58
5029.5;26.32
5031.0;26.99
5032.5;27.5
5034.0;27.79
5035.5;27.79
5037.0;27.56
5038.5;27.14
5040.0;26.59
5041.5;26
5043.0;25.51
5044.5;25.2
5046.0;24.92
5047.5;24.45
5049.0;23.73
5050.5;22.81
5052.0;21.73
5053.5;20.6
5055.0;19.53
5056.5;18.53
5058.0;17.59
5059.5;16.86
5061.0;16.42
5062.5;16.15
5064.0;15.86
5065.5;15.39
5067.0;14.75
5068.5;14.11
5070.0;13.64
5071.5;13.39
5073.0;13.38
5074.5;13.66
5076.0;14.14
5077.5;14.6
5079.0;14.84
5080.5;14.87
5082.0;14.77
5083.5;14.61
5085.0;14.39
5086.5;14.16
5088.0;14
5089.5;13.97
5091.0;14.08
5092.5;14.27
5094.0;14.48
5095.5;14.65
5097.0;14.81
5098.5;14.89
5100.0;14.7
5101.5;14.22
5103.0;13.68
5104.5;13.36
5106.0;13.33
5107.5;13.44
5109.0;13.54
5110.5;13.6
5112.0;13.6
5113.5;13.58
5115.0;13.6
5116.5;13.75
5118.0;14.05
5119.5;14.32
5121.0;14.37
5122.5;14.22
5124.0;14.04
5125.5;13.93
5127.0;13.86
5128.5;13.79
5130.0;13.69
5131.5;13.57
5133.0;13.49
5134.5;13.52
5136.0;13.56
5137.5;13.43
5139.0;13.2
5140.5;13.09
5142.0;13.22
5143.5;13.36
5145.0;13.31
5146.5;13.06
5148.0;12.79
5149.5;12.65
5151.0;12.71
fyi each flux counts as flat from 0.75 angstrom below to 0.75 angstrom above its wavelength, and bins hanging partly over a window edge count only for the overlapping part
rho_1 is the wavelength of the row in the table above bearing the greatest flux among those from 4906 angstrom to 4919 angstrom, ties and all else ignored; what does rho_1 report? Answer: 4906.5 angstrom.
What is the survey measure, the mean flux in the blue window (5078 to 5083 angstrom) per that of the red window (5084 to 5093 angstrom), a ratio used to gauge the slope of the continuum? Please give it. 1.05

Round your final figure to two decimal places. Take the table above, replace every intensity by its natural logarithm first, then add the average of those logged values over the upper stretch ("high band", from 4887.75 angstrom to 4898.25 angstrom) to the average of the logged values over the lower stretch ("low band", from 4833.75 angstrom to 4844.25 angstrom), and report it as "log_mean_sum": 5.17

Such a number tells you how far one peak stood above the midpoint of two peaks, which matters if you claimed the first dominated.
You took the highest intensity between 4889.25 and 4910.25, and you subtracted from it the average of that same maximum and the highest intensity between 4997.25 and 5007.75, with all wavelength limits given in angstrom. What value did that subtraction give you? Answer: -1.0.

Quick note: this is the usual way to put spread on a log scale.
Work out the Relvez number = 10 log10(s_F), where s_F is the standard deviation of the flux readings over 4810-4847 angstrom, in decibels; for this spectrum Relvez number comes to -5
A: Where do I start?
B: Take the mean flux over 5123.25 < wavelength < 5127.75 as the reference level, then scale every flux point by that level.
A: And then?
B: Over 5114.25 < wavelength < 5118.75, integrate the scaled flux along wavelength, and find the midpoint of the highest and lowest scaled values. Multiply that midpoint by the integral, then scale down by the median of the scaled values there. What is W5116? 4.5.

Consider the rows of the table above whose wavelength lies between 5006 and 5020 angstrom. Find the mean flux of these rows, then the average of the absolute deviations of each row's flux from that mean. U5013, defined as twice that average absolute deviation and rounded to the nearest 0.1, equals 2.7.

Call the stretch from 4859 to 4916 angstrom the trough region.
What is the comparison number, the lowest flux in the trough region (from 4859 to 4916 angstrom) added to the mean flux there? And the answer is 25.9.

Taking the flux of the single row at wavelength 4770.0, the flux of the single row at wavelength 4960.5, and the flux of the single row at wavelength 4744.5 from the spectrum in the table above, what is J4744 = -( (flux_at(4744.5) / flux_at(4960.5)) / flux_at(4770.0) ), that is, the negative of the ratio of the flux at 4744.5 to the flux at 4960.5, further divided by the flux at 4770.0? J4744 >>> -0.078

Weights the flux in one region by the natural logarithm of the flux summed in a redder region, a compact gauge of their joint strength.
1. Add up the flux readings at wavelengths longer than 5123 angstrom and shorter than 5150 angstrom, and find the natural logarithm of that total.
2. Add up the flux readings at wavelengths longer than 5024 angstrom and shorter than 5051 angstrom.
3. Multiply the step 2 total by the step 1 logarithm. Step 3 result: 2551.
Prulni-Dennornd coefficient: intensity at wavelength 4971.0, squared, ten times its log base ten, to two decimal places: 22.72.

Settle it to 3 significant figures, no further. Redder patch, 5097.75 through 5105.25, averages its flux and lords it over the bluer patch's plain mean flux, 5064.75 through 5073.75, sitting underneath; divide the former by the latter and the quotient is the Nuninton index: 1.00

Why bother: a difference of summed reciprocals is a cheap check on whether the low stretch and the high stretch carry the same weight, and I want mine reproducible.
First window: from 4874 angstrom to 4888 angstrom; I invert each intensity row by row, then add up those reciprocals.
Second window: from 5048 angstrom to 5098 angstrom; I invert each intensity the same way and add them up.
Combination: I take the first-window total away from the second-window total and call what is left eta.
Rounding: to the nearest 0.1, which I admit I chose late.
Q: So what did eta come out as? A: 1.4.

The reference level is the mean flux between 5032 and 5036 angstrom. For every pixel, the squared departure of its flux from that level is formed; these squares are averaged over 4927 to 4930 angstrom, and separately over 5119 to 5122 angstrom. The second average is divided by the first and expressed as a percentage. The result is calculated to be 97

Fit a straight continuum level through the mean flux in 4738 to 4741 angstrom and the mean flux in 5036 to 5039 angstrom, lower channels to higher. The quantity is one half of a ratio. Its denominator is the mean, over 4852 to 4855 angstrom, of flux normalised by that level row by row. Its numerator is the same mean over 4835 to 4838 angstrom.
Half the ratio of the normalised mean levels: 0.55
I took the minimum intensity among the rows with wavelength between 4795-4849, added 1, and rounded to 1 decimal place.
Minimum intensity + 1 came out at 13.0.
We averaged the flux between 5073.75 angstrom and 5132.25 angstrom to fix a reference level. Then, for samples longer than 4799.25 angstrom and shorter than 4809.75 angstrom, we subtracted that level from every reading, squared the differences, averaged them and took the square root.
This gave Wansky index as 1.2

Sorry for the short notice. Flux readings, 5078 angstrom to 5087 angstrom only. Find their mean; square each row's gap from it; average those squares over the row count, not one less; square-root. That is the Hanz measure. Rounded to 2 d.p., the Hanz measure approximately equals 0.26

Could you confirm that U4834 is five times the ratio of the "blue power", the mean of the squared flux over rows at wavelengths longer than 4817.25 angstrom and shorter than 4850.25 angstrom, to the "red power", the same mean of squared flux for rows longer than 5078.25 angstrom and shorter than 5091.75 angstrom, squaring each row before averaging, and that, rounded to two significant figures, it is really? 3.8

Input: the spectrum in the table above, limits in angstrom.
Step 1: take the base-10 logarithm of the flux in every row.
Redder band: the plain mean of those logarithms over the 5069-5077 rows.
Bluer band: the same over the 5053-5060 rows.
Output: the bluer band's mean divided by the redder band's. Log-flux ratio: 1.12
